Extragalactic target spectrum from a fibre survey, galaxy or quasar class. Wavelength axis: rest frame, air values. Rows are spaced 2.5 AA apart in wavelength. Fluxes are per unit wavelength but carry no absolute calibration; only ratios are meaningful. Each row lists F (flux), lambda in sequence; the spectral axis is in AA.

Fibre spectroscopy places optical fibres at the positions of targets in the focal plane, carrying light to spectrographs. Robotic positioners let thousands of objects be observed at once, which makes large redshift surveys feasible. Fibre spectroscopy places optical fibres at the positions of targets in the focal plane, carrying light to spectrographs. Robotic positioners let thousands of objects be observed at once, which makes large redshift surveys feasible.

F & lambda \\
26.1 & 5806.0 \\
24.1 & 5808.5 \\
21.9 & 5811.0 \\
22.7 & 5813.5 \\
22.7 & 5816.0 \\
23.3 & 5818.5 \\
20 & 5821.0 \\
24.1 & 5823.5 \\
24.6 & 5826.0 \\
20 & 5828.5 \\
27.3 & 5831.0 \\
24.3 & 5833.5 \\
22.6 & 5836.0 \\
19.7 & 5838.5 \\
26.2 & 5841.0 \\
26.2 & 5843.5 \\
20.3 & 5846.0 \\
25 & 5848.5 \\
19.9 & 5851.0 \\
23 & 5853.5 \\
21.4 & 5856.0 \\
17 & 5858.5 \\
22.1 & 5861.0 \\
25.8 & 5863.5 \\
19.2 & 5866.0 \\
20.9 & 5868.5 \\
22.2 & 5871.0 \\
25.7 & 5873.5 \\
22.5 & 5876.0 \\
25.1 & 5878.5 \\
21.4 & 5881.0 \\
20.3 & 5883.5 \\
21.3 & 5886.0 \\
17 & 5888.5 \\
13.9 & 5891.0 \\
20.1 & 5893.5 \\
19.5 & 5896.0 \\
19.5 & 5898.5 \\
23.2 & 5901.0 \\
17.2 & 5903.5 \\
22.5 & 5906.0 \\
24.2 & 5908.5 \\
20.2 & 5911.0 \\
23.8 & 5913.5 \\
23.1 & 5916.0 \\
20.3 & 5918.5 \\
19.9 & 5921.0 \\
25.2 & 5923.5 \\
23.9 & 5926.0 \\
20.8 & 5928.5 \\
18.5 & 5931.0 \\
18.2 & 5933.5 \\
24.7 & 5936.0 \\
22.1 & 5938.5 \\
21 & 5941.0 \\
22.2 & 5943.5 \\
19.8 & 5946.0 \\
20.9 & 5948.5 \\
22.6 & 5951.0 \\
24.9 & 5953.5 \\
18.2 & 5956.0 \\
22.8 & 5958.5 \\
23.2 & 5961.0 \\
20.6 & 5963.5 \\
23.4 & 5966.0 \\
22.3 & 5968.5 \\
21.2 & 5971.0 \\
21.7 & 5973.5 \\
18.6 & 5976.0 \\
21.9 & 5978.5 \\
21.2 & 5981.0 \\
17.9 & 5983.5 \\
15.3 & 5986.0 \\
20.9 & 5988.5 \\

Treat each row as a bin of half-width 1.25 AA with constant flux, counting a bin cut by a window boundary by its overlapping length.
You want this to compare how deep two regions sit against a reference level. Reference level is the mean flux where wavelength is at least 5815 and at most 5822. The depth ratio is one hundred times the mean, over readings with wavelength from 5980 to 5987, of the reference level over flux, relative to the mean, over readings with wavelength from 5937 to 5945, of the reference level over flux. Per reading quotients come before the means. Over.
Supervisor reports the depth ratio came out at 122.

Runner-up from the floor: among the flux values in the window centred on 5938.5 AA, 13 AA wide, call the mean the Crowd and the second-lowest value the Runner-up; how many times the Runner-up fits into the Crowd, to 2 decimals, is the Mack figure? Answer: 1.03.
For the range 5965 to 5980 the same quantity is 1.01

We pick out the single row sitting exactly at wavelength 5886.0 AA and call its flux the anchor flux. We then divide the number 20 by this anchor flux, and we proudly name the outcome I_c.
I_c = 0.94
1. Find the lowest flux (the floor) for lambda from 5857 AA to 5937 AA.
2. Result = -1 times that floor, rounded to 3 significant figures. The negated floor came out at -13.9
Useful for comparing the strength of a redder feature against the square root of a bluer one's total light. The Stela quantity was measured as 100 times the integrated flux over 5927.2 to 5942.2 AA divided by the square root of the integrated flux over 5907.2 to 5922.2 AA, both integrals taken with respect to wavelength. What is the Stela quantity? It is 1728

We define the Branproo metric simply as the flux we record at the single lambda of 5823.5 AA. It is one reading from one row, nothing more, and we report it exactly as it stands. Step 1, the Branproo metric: 24.1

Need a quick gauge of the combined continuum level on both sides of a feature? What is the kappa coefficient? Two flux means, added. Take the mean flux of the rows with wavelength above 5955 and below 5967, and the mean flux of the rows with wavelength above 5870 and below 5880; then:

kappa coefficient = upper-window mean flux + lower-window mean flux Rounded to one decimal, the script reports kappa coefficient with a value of 45.5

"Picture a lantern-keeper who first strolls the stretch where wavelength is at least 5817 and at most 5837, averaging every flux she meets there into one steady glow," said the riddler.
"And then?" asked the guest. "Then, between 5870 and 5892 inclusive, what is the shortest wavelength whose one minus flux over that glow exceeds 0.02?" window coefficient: 5871.0 AA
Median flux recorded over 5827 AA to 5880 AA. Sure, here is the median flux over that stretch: 22.5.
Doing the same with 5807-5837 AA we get 23.0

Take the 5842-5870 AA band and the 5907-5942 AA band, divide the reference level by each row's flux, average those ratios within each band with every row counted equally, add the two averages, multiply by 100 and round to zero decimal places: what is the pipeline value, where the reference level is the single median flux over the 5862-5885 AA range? 206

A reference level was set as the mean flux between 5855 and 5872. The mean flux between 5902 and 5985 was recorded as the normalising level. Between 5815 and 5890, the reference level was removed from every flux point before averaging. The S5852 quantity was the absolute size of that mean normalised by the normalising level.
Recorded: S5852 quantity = 0.053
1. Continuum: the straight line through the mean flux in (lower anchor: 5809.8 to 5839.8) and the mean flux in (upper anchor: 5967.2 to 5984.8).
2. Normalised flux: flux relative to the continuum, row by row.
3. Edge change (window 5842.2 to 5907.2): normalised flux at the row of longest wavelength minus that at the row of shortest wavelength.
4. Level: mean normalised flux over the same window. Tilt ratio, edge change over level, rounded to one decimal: -0.1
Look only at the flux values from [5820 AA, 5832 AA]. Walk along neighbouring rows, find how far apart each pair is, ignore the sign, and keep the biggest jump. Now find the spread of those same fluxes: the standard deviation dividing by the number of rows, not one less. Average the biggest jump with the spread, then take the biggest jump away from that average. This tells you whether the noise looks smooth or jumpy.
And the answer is -2.23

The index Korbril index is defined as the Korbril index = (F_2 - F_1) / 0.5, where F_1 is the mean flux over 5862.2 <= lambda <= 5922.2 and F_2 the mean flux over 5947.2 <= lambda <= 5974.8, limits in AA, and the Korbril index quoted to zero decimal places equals 2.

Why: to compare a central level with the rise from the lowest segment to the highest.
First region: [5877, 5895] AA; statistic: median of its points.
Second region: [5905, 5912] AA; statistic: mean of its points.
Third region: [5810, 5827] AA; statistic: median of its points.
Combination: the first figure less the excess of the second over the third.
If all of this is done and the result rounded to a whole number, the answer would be 21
